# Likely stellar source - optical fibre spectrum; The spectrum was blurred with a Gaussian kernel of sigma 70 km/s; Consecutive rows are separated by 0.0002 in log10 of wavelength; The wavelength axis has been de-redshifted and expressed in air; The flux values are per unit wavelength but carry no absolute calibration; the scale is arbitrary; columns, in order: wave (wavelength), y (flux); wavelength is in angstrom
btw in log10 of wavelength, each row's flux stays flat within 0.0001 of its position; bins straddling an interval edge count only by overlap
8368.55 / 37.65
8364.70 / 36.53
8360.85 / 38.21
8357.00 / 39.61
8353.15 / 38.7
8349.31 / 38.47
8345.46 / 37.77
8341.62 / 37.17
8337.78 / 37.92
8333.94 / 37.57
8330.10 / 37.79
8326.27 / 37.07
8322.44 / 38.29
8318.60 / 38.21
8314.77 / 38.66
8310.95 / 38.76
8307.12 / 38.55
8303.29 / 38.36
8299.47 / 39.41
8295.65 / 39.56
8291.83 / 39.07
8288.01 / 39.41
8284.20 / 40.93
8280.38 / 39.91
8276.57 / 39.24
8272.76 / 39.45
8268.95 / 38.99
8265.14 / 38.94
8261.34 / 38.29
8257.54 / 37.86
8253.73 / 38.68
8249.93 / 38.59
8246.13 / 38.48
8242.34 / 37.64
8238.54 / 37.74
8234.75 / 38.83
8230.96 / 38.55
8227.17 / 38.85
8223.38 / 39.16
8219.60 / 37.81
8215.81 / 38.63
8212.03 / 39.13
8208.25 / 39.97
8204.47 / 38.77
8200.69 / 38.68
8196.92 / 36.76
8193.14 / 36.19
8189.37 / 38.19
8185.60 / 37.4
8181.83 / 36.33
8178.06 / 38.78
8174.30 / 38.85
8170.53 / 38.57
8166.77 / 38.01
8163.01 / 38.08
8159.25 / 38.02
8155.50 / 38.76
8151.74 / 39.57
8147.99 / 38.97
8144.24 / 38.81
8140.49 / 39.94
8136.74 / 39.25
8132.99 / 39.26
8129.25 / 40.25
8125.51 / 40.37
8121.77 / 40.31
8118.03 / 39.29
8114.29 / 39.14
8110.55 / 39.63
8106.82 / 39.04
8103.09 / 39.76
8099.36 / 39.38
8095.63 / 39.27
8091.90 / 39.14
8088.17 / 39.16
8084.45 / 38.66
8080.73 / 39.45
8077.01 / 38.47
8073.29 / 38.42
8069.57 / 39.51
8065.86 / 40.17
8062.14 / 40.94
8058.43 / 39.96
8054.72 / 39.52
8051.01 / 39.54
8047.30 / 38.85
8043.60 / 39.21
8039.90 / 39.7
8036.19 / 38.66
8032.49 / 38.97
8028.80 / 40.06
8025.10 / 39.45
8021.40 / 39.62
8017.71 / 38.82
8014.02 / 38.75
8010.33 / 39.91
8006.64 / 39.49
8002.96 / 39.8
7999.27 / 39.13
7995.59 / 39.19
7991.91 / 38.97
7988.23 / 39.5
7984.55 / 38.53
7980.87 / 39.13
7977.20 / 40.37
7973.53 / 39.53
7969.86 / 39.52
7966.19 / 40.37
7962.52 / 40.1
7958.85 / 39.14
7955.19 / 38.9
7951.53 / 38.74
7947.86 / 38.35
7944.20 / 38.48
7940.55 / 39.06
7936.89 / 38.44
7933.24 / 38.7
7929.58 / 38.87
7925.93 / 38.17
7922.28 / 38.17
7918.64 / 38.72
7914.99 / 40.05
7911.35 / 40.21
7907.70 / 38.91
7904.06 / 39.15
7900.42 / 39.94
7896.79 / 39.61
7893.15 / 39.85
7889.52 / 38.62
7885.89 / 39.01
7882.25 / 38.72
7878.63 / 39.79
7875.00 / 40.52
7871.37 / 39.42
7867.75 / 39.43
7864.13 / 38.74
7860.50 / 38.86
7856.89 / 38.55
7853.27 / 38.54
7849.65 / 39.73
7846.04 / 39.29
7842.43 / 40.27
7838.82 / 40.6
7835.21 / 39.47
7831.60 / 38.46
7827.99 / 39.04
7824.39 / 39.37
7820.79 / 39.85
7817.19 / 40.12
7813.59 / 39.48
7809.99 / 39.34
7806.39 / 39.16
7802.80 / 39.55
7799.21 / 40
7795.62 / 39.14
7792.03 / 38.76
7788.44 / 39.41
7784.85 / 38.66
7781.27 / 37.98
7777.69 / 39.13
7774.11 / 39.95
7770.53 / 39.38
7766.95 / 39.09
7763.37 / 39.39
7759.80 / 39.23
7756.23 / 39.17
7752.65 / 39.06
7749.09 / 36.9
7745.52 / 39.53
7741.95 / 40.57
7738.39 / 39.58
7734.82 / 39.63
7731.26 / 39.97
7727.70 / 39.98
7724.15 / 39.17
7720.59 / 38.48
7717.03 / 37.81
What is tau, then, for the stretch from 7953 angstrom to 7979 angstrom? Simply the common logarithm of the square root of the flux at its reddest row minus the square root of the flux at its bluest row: -0.9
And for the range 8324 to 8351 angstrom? -0.9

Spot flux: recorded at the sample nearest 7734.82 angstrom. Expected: 39.63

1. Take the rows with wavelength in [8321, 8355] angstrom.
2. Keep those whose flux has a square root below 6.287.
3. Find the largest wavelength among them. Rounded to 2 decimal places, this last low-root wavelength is 8353.15 angstrom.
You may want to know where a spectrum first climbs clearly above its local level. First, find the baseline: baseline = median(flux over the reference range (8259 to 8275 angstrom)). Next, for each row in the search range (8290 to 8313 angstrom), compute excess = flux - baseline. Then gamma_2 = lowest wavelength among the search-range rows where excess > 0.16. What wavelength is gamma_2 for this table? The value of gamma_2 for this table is 8295.65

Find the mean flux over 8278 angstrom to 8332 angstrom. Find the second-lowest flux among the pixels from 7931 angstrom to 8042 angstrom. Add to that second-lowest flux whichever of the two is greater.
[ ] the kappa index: 77.3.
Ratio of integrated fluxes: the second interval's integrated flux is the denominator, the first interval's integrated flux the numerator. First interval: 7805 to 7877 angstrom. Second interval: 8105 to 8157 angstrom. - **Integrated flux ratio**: 1.38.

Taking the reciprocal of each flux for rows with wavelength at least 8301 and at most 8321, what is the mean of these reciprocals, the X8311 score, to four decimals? 0.0260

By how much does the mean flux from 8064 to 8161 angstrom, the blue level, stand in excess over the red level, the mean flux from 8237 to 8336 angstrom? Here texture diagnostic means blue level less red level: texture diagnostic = 0.6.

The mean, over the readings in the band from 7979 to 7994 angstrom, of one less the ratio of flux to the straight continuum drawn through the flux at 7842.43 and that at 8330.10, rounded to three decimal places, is 0.013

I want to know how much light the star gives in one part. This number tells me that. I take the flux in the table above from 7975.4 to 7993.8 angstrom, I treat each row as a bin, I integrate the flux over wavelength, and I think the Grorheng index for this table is 723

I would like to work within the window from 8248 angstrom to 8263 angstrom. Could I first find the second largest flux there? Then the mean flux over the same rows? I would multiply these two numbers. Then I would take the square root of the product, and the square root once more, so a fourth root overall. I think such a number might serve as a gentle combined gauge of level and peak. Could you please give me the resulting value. 6.20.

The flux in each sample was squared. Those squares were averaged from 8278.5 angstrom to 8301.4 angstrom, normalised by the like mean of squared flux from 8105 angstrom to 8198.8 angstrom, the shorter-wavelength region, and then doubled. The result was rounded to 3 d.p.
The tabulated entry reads 2.104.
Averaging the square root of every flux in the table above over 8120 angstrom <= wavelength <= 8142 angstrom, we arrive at 6.32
